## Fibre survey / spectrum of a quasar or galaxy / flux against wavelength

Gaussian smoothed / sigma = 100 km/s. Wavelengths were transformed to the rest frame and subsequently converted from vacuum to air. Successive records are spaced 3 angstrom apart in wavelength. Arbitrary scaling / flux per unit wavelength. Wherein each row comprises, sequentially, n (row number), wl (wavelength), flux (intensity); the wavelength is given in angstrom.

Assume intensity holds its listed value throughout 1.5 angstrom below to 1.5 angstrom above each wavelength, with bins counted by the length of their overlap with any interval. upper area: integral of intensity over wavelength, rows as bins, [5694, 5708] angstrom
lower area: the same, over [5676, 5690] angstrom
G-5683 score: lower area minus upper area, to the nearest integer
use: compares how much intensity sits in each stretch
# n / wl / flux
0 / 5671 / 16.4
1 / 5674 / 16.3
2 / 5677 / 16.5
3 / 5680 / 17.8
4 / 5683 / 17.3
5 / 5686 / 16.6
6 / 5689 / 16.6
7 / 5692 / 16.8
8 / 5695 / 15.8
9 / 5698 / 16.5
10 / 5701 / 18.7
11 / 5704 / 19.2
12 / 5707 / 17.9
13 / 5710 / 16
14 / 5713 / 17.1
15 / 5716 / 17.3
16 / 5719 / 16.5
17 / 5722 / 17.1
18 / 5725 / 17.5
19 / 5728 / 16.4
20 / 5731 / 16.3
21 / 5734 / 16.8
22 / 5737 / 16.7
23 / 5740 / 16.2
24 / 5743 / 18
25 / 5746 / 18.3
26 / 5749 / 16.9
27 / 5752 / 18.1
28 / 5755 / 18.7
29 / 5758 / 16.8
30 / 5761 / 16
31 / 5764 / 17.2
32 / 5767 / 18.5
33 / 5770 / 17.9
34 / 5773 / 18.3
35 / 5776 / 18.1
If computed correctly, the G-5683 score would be -10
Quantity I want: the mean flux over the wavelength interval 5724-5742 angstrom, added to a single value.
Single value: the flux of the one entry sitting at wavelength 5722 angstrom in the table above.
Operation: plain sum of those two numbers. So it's 33.8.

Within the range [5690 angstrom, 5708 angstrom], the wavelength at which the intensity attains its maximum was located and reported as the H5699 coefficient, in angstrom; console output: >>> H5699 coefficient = 5704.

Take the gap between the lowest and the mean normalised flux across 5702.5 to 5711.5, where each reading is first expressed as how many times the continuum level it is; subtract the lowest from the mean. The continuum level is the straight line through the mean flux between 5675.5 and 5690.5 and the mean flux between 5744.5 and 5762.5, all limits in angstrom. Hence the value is 0.10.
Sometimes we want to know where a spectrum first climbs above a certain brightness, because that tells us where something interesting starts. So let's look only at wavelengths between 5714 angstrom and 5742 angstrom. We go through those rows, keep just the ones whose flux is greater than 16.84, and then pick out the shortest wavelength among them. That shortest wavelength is 5716 angstrom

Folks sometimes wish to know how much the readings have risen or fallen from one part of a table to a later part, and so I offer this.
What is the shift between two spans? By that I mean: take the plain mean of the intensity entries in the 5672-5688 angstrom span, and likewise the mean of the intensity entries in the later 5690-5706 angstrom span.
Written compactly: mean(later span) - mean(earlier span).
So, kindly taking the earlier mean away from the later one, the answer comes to 0.5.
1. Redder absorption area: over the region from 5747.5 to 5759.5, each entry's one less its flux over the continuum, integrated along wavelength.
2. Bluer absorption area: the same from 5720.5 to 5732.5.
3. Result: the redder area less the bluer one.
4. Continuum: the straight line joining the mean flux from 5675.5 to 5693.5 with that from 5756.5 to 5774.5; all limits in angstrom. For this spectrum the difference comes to -0.44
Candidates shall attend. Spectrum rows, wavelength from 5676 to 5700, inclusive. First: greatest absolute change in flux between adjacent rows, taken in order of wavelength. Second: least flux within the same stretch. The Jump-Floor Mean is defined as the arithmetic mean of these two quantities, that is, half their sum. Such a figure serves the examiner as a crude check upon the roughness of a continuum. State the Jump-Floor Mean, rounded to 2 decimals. 8.55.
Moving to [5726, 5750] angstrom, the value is 9.00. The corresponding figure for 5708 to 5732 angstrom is 8.55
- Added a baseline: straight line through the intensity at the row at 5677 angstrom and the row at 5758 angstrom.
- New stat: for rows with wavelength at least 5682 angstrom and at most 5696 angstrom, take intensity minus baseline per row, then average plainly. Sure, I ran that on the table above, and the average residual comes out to 0.1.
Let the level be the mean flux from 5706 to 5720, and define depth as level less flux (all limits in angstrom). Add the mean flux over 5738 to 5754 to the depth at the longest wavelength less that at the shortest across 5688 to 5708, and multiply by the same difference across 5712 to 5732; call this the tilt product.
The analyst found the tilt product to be 13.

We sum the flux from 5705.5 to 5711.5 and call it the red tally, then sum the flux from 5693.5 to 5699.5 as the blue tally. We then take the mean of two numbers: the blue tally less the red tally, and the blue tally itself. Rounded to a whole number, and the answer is 15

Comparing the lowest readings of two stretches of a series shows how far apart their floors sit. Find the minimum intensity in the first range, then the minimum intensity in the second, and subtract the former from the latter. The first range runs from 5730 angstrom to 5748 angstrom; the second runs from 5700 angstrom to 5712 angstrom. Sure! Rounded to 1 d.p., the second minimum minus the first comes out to -0.2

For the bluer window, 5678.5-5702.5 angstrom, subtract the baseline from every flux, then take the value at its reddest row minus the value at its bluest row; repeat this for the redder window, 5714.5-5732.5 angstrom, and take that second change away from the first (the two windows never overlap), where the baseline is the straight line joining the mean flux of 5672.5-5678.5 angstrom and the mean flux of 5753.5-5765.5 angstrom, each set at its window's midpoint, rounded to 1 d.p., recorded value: 1.8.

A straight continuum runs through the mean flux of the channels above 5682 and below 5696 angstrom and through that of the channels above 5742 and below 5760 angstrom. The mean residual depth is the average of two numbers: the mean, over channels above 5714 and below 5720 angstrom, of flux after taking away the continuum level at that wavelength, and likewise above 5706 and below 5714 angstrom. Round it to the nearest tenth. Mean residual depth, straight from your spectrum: -0.1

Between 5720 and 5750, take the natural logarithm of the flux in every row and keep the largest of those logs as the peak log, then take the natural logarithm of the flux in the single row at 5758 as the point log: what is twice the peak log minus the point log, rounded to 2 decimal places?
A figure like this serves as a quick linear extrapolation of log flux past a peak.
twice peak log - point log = 2.99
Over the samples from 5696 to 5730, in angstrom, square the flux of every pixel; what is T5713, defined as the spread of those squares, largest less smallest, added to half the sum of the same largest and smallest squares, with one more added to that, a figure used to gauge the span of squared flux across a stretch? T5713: 426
